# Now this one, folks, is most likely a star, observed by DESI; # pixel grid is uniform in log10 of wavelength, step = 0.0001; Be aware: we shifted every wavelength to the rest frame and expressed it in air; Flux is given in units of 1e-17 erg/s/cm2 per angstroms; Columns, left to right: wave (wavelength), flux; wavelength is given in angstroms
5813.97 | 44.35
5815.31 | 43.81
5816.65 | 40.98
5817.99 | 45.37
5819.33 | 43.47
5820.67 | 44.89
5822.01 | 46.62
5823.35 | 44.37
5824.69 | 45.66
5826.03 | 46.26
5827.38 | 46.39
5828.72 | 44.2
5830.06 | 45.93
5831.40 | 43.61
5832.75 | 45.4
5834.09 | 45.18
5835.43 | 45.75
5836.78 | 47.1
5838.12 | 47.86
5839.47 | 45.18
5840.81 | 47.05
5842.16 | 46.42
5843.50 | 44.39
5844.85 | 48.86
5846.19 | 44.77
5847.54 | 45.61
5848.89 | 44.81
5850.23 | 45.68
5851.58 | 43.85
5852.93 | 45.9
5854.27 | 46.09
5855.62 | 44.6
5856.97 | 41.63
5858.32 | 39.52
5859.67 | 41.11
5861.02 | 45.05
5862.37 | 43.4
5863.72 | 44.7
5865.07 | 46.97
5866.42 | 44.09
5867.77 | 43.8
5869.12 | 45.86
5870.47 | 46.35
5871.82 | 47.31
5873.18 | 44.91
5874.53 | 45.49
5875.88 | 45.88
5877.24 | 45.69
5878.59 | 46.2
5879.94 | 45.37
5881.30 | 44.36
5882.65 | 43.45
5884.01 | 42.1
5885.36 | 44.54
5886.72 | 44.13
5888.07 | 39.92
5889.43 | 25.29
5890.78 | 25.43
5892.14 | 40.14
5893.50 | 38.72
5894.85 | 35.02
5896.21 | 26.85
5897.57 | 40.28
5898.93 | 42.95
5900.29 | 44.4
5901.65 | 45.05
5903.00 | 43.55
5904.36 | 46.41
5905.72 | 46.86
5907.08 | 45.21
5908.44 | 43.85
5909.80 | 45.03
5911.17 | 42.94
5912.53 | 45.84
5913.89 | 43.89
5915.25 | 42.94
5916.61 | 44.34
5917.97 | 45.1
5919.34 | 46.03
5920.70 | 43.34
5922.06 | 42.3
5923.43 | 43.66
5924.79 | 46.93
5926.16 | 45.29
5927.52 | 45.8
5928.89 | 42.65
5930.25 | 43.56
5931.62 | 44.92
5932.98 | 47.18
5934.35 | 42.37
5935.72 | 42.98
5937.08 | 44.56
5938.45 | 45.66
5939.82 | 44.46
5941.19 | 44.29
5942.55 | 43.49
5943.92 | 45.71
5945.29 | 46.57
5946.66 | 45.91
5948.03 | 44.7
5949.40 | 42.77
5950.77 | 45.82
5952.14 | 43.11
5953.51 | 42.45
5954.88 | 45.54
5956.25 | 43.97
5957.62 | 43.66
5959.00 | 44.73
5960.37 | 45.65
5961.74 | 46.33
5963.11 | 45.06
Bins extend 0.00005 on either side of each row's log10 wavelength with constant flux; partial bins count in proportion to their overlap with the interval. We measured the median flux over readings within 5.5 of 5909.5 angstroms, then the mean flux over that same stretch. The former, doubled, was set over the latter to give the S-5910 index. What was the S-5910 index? 2.01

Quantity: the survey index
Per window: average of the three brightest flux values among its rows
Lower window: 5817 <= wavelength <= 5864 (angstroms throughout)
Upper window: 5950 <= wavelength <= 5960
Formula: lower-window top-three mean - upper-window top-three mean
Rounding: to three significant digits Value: 2.58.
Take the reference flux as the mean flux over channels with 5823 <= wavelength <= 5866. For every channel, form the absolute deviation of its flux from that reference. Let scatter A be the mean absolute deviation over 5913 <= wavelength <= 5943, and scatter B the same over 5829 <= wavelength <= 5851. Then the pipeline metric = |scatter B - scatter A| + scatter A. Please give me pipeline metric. 1.5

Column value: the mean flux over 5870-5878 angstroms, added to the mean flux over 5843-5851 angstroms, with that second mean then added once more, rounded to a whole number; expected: 137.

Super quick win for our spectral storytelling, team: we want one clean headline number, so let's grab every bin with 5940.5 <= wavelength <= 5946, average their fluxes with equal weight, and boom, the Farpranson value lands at 45.0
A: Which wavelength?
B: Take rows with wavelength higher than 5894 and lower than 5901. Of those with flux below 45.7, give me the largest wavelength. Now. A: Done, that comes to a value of 5900.29 angstroms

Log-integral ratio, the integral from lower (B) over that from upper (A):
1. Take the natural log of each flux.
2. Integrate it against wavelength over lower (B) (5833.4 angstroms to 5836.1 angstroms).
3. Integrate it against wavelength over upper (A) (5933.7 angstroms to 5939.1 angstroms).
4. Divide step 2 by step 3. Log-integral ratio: 0.5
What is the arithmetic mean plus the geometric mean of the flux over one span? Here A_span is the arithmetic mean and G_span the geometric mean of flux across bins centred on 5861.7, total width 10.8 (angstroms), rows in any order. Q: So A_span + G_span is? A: 86.6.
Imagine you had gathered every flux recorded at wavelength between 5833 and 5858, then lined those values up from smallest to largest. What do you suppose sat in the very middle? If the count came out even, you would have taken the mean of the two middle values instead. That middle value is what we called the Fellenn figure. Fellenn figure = 45.6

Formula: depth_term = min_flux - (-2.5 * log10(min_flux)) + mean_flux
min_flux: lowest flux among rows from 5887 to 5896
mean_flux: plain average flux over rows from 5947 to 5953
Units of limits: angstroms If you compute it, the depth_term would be 73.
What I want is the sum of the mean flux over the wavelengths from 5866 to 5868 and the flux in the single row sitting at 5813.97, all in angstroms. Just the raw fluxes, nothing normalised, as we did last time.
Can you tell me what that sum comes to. 88.3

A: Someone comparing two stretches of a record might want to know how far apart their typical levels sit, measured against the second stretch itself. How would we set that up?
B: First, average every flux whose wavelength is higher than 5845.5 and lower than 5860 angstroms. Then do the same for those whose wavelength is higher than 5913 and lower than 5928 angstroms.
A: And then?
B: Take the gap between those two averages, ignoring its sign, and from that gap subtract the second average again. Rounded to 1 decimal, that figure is -44.0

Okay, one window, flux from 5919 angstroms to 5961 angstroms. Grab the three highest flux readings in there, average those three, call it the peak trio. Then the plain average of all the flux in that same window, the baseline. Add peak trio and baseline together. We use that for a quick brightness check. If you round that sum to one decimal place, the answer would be 91.4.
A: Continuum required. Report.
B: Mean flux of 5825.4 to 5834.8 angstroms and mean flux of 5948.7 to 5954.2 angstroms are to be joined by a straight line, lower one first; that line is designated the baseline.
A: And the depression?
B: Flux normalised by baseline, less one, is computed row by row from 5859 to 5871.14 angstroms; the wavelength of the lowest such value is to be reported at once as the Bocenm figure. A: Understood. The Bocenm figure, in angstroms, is 5859.67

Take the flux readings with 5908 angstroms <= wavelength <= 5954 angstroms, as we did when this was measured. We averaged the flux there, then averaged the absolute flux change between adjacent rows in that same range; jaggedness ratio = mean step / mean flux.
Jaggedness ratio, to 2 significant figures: 0.037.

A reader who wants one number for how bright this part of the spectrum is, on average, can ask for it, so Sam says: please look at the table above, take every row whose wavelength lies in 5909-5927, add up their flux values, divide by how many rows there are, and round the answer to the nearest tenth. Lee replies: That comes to 44.4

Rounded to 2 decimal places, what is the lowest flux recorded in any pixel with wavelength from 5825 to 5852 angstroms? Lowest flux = 43.61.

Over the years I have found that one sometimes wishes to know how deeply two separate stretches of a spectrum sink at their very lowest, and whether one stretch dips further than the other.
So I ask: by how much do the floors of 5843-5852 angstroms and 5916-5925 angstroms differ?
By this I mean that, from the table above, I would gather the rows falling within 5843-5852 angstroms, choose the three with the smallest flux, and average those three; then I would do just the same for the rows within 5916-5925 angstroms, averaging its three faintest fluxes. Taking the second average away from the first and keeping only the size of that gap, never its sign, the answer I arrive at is 1.2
